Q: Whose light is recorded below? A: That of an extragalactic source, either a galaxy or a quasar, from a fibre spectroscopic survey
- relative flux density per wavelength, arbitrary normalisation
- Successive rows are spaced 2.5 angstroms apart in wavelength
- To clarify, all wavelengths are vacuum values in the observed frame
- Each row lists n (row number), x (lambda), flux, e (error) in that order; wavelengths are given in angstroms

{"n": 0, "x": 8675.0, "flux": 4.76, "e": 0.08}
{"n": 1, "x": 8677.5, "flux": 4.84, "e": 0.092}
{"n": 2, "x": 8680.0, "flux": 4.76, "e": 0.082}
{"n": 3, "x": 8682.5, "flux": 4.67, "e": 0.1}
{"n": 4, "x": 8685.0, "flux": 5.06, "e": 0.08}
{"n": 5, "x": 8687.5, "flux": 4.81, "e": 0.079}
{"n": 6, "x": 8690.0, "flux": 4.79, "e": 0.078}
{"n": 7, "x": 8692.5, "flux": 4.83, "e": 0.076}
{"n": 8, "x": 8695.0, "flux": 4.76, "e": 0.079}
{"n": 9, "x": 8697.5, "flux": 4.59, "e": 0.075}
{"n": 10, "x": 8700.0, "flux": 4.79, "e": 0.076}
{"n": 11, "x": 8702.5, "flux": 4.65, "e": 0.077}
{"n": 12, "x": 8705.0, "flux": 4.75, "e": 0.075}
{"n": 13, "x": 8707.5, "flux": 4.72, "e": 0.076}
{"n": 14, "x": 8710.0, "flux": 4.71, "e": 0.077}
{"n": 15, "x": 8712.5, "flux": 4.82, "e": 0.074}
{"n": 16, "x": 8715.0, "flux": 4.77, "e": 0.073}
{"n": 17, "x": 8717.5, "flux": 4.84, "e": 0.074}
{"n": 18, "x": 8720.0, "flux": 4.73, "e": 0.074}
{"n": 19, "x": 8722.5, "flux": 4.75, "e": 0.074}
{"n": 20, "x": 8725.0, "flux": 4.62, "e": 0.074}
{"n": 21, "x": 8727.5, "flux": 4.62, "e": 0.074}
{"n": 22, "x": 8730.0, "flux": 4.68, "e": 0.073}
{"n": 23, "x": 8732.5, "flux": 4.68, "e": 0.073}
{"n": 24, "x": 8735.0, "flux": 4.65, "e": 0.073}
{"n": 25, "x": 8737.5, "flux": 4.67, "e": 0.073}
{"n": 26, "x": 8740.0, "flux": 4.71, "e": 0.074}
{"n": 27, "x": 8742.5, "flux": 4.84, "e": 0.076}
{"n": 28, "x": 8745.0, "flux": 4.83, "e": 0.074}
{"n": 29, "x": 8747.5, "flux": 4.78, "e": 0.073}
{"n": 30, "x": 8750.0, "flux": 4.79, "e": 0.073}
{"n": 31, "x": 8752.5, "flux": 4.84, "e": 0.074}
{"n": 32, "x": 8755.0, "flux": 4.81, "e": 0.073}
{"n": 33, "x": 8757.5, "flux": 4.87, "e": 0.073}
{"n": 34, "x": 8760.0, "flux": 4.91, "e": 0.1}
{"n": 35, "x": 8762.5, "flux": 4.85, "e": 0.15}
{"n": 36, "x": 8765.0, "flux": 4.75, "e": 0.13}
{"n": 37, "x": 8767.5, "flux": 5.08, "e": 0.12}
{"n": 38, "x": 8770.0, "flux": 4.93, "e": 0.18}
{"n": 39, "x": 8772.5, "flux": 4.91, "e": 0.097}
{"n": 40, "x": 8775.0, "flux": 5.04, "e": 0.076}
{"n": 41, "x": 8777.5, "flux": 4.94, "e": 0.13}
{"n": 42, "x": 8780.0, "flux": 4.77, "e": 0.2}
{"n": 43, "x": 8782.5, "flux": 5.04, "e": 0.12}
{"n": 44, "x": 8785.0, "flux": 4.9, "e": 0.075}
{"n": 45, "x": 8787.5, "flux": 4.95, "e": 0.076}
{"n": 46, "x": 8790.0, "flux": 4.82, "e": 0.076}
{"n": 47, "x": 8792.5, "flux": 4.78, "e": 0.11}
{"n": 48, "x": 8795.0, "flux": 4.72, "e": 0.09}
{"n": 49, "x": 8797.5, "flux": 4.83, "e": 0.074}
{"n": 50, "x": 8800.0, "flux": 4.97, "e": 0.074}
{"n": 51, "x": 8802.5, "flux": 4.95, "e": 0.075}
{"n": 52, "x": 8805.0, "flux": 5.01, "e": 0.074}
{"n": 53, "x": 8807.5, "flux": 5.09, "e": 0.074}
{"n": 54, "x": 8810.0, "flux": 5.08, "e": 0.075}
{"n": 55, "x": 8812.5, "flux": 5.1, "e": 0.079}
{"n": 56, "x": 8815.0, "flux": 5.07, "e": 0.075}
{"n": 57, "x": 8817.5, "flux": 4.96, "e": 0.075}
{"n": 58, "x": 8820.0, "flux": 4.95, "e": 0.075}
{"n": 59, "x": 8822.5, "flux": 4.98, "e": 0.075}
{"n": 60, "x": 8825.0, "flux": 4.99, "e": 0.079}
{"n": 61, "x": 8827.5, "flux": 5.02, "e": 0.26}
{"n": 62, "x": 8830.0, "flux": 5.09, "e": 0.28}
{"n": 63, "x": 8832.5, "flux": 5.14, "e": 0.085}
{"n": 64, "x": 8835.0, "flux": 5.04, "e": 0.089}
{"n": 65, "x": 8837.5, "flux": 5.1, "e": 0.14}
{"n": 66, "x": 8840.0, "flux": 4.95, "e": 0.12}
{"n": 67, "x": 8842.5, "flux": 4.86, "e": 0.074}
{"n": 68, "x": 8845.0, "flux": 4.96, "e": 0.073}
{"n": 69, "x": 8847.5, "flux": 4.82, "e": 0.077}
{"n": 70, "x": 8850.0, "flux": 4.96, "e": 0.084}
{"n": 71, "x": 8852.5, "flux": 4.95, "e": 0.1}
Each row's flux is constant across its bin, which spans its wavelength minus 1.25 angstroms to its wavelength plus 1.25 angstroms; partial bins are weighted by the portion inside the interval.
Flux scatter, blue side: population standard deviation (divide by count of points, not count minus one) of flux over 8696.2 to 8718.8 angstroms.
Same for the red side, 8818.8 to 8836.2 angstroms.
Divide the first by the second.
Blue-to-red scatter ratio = 1.23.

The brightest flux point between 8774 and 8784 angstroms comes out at 5.04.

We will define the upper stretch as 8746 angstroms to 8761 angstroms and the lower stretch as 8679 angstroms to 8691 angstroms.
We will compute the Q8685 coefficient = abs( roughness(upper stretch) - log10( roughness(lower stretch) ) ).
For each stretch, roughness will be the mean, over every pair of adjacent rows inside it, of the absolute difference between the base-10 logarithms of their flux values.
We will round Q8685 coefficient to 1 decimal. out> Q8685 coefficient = 1.8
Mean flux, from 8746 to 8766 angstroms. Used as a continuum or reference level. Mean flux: 4.83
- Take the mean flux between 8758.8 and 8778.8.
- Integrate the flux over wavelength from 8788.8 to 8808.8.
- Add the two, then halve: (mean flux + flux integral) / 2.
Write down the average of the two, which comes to 51.4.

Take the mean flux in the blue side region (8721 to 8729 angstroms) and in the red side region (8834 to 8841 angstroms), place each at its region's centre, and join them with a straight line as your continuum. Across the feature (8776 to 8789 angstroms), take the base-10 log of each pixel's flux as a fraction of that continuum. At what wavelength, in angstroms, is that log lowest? 8780.0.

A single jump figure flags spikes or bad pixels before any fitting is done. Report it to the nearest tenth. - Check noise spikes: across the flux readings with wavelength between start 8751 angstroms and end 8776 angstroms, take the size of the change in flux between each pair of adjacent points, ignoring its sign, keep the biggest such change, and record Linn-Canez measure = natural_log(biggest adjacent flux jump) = -1.1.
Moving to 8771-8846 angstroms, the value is -1.3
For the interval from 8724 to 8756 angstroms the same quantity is -2.0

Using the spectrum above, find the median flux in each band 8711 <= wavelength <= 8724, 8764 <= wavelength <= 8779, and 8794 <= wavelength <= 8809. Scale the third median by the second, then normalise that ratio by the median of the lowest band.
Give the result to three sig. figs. 0.211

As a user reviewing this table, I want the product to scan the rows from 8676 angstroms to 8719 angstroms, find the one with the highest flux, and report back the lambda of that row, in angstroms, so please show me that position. 8685.0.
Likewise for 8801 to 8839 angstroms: 8832.5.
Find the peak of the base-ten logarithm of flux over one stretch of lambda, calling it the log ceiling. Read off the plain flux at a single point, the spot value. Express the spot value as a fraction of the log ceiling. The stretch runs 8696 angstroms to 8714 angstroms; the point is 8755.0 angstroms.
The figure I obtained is 7.04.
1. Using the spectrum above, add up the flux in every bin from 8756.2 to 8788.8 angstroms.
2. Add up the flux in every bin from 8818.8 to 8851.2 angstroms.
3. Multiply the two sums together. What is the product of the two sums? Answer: 4147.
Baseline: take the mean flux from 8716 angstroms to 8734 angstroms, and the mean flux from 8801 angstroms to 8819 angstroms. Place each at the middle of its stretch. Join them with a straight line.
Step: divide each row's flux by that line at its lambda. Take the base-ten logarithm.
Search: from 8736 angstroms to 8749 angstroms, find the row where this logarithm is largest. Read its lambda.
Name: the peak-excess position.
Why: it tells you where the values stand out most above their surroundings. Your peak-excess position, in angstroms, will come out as 8742.5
